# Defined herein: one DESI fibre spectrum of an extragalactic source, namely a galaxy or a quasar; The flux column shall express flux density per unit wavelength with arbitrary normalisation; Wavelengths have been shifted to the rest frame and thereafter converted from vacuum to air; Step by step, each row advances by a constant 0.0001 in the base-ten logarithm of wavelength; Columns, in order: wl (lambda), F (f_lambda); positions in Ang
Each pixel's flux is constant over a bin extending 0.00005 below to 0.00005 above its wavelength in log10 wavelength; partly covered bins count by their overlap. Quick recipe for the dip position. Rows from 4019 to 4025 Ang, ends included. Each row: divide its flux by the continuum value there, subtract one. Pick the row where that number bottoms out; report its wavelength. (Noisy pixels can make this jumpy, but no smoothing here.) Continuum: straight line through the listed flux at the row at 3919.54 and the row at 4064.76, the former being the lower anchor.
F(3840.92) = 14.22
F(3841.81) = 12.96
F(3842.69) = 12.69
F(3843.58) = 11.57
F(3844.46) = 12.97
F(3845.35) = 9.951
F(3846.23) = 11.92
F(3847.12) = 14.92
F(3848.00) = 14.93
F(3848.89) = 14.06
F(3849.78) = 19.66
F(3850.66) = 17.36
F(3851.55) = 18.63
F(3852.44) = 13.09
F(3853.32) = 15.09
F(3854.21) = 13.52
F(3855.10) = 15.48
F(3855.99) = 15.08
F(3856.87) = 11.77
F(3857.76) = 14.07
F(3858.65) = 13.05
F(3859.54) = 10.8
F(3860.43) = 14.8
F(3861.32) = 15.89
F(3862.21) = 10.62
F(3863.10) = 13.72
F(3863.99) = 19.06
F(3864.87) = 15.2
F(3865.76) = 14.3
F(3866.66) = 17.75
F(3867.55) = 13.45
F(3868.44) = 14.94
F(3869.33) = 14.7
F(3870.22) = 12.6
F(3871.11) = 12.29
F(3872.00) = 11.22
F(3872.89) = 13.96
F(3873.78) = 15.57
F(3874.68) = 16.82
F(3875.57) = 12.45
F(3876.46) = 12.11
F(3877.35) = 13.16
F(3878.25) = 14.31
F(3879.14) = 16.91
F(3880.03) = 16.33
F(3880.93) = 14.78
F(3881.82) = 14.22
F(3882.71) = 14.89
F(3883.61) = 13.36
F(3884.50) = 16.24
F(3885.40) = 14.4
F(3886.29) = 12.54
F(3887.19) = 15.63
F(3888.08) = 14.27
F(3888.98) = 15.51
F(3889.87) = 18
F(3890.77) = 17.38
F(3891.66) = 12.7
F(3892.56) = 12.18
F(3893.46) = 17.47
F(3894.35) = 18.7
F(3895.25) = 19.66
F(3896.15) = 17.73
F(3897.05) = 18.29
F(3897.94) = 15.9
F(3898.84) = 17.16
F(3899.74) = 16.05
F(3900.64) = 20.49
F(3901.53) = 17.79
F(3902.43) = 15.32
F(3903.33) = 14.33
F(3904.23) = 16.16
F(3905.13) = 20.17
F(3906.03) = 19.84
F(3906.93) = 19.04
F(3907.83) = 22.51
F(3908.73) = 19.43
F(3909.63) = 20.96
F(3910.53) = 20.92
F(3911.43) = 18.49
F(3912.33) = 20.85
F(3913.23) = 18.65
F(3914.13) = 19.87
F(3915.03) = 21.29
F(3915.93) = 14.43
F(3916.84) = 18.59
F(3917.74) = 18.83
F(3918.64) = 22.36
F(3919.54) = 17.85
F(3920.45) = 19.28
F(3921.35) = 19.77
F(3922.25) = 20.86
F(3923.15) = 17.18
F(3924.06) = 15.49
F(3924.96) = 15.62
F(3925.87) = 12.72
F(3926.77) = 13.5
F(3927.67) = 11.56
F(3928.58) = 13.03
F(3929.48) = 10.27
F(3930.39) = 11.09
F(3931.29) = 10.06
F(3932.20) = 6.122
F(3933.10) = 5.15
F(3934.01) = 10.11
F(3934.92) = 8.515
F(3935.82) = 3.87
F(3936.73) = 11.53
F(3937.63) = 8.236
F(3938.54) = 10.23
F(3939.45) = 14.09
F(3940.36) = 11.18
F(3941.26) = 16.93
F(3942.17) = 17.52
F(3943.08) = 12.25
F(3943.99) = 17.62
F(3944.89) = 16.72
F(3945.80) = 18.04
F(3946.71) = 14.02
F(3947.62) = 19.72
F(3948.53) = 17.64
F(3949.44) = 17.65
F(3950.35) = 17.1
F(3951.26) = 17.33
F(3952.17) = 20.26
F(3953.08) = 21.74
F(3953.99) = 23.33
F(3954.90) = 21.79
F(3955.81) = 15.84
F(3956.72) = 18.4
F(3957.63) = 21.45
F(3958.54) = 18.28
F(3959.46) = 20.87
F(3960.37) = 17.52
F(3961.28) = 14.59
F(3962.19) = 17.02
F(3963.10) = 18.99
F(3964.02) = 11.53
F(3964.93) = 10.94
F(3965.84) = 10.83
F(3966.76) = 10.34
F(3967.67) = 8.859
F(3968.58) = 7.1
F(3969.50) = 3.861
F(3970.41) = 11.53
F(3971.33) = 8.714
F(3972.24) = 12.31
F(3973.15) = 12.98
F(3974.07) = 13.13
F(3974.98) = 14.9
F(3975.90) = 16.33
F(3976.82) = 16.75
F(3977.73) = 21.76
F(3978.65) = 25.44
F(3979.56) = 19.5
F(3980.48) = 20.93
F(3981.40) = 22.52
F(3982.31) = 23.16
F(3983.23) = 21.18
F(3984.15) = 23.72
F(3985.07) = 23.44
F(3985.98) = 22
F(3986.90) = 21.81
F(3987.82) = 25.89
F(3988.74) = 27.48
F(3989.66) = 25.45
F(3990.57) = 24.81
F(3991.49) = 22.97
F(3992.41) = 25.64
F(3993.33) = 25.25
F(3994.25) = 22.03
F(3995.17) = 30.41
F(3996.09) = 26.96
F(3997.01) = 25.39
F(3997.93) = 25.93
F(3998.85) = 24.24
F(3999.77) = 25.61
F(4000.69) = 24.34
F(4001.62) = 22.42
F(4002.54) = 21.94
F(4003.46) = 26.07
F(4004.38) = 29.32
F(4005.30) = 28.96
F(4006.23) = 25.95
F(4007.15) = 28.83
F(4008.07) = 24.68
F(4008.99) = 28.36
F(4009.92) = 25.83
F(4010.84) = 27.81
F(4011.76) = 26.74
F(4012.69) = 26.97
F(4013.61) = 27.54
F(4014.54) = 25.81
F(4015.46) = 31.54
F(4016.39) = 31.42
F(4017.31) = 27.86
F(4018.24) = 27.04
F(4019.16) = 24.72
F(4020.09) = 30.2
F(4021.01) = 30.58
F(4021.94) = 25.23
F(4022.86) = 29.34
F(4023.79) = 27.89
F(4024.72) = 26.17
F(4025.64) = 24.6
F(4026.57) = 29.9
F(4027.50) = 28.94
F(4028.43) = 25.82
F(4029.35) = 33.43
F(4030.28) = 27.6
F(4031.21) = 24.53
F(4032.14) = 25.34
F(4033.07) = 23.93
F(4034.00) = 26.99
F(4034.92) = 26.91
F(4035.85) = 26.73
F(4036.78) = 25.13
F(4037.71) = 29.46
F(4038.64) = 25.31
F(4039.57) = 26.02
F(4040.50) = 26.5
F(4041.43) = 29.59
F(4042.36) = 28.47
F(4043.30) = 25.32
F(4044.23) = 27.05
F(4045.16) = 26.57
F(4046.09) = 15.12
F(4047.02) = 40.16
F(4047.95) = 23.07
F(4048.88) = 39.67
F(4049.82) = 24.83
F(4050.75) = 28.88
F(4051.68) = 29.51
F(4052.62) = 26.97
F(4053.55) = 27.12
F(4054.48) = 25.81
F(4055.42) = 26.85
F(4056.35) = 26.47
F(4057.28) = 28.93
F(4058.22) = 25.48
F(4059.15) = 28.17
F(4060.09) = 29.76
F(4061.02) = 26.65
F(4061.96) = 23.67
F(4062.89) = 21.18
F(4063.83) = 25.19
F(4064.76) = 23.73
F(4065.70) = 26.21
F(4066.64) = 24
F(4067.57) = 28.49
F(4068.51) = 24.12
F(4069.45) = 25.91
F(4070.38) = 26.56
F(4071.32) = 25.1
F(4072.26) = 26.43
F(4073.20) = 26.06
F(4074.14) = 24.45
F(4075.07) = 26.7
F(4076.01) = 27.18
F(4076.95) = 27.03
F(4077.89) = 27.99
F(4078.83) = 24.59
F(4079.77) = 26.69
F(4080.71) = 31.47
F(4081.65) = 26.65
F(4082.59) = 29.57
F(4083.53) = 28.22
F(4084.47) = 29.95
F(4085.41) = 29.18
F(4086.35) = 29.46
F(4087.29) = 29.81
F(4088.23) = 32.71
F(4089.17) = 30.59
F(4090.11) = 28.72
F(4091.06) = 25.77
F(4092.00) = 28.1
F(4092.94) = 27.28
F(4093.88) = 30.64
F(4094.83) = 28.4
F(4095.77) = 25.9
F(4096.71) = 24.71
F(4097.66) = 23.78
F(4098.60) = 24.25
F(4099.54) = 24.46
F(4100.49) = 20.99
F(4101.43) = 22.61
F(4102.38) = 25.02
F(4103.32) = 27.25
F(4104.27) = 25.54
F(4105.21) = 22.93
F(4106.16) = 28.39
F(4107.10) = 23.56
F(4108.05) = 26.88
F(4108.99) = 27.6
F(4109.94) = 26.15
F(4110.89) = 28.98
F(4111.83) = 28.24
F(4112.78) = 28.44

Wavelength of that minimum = 4019.16 Ang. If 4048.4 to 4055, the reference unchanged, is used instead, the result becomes 4049.82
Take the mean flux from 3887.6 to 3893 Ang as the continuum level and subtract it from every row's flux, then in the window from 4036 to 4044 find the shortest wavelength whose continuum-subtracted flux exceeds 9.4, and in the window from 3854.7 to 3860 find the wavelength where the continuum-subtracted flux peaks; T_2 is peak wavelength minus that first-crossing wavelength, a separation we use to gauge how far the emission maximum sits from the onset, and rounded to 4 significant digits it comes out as -181.7 Ang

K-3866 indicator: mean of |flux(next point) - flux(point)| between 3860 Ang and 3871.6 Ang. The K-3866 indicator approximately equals 2.62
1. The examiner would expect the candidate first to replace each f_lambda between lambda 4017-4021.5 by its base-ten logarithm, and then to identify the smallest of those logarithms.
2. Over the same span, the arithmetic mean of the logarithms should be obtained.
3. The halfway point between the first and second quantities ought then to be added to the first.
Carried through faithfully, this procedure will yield 2.8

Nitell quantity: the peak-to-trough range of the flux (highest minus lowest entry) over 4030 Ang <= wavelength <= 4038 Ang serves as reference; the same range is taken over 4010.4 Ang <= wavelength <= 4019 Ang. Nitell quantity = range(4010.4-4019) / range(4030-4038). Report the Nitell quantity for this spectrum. 1.04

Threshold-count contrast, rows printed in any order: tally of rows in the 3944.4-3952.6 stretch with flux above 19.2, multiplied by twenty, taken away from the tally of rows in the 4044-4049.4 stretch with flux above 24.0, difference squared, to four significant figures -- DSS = 1296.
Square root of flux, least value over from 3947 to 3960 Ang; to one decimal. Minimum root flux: 4.0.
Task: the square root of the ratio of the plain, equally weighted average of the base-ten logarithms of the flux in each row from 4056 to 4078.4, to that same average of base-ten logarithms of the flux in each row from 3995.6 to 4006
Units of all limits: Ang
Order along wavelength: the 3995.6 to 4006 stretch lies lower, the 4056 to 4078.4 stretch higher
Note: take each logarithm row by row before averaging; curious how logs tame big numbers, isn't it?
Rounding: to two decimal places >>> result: 1.00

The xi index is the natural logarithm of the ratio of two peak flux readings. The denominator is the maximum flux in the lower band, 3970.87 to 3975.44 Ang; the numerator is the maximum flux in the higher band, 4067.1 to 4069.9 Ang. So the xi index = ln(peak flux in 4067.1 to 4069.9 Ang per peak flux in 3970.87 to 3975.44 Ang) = 0.65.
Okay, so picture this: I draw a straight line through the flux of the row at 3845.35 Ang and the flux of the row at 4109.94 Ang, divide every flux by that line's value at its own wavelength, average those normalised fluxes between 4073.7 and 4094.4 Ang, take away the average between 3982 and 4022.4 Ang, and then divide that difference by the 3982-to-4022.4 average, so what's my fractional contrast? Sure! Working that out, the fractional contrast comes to -0.13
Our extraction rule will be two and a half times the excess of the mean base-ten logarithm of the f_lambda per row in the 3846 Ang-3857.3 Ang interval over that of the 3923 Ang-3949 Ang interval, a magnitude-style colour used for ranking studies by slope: 0.2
